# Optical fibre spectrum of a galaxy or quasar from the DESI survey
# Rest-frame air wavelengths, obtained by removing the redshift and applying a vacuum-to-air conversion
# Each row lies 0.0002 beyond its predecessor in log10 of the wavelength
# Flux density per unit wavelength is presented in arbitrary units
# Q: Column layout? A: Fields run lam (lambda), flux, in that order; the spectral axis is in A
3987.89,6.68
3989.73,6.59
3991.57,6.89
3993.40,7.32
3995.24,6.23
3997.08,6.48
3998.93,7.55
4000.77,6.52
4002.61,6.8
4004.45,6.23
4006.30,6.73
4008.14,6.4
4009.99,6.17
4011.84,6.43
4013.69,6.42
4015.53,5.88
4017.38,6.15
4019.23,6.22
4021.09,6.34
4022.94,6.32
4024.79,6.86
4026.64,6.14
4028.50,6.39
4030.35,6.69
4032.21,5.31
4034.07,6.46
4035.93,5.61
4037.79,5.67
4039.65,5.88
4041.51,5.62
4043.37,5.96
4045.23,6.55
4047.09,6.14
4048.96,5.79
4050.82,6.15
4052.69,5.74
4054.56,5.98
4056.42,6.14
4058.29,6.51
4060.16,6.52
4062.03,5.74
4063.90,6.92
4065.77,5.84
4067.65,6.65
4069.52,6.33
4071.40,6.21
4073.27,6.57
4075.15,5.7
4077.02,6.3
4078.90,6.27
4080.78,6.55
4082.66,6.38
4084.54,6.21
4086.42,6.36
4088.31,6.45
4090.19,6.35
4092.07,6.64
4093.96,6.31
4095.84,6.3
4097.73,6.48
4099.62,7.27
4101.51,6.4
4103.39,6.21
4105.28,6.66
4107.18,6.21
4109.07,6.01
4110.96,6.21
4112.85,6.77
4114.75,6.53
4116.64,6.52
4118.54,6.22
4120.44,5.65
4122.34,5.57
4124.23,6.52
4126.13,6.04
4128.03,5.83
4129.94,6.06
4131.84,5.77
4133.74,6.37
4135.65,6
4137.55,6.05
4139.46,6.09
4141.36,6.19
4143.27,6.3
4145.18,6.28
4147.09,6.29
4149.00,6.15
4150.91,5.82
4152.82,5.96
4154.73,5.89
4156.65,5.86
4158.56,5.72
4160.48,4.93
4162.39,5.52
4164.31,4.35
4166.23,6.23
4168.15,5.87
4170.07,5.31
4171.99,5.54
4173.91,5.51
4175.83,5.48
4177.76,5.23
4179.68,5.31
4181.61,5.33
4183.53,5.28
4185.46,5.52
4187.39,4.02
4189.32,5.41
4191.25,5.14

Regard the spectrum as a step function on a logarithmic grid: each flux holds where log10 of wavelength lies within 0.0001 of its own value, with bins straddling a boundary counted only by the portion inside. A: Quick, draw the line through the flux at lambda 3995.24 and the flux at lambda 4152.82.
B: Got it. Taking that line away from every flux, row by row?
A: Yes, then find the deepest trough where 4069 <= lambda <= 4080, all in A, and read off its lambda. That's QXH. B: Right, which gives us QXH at 4075.15 A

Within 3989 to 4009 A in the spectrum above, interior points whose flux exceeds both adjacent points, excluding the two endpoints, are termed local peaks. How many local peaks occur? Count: 4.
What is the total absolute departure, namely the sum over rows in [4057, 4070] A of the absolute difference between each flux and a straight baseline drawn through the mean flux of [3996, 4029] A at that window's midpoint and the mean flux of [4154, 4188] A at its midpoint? 3.0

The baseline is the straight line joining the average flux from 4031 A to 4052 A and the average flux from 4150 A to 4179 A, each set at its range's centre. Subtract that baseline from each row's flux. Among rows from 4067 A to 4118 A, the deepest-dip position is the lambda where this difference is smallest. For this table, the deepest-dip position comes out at 4075.15 A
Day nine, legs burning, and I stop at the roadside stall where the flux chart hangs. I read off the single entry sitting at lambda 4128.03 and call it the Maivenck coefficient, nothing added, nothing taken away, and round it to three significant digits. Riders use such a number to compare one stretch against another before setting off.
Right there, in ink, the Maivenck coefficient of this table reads 5.83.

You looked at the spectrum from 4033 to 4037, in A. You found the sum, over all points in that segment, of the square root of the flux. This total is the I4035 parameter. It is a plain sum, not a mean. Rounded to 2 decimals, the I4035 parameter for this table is 4.91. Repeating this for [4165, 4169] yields 4.92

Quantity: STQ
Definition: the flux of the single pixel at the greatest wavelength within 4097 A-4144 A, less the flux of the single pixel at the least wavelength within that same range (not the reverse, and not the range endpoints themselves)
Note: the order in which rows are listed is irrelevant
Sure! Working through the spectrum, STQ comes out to -0.2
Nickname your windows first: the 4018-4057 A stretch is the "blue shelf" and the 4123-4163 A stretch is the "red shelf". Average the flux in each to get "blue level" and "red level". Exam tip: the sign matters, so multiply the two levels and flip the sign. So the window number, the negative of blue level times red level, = -36.5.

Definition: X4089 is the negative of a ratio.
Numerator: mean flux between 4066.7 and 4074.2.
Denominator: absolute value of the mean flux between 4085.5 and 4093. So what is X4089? -1.00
